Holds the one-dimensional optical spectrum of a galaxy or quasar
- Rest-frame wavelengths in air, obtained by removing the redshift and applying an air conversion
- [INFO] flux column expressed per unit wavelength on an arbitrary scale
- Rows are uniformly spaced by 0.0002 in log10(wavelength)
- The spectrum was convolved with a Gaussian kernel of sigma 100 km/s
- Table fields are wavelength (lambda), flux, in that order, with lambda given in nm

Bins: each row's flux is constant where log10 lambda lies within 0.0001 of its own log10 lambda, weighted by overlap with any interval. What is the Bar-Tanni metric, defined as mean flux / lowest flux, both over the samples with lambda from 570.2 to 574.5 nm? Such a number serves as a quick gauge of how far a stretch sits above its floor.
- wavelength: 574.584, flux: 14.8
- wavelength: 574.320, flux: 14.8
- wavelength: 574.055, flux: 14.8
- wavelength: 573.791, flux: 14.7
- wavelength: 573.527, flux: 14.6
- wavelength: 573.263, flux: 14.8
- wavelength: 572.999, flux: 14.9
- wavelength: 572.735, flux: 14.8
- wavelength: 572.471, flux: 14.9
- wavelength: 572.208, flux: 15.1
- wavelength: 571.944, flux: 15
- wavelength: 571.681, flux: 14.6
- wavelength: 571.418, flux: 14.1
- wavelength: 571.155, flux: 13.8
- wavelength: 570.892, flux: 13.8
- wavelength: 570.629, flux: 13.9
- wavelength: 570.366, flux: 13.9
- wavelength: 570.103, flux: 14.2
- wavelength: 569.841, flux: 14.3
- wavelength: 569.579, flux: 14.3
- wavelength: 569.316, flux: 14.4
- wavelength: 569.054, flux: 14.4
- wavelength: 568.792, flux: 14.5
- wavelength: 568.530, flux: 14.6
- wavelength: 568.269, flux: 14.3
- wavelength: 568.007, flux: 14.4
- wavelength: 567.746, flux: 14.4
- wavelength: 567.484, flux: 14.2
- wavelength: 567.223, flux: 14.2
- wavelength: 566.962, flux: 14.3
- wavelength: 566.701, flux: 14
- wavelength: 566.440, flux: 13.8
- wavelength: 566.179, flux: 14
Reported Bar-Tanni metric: 1.05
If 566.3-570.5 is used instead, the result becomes 1.03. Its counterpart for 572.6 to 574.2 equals 1.01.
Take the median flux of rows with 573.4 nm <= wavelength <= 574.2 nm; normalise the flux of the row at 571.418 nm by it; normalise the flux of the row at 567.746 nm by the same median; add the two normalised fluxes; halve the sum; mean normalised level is 0.969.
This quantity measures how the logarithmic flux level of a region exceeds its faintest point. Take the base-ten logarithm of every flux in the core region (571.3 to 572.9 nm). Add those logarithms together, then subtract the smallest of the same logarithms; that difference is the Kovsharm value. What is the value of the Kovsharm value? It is 5.9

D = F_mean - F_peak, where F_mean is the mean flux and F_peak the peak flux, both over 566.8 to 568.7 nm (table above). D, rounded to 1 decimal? -0.3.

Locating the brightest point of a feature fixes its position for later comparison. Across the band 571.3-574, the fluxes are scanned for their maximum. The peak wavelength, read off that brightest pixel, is 572.208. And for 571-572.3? 572.208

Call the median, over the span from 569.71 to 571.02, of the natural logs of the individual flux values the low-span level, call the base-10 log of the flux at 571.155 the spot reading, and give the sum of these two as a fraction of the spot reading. 3.31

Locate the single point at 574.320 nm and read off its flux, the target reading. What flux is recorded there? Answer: 14.8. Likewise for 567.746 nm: 14.4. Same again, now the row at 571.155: 13.8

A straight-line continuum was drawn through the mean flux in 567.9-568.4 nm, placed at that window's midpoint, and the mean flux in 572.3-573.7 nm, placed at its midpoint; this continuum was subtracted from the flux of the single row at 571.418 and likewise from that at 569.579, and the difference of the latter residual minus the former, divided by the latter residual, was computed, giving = -2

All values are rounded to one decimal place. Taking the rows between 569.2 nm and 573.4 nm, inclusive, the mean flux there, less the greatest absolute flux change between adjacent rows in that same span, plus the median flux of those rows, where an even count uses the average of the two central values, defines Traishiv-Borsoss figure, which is 28.3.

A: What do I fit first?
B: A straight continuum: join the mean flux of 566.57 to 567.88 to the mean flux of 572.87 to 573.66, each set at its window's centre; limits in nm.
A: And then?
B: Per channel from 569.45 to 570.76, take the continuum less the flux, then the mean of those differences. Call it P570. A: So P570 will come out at 0.36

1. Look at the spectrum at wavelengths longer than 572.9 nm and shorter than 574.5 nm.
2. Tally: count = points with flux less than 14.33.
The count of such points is 0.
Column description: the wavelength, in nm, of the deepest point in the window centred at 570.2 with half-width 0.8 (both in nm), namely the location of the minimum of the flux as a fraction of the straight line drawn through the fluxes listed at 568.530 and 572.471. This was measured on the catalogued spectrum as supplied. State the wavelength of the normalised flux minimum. 570.892 nm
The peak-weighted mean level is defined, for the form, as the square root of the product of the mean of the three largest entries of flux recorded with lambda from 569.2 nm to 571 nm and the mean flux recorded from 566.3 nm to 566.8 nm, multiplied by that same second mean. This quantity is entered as 196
